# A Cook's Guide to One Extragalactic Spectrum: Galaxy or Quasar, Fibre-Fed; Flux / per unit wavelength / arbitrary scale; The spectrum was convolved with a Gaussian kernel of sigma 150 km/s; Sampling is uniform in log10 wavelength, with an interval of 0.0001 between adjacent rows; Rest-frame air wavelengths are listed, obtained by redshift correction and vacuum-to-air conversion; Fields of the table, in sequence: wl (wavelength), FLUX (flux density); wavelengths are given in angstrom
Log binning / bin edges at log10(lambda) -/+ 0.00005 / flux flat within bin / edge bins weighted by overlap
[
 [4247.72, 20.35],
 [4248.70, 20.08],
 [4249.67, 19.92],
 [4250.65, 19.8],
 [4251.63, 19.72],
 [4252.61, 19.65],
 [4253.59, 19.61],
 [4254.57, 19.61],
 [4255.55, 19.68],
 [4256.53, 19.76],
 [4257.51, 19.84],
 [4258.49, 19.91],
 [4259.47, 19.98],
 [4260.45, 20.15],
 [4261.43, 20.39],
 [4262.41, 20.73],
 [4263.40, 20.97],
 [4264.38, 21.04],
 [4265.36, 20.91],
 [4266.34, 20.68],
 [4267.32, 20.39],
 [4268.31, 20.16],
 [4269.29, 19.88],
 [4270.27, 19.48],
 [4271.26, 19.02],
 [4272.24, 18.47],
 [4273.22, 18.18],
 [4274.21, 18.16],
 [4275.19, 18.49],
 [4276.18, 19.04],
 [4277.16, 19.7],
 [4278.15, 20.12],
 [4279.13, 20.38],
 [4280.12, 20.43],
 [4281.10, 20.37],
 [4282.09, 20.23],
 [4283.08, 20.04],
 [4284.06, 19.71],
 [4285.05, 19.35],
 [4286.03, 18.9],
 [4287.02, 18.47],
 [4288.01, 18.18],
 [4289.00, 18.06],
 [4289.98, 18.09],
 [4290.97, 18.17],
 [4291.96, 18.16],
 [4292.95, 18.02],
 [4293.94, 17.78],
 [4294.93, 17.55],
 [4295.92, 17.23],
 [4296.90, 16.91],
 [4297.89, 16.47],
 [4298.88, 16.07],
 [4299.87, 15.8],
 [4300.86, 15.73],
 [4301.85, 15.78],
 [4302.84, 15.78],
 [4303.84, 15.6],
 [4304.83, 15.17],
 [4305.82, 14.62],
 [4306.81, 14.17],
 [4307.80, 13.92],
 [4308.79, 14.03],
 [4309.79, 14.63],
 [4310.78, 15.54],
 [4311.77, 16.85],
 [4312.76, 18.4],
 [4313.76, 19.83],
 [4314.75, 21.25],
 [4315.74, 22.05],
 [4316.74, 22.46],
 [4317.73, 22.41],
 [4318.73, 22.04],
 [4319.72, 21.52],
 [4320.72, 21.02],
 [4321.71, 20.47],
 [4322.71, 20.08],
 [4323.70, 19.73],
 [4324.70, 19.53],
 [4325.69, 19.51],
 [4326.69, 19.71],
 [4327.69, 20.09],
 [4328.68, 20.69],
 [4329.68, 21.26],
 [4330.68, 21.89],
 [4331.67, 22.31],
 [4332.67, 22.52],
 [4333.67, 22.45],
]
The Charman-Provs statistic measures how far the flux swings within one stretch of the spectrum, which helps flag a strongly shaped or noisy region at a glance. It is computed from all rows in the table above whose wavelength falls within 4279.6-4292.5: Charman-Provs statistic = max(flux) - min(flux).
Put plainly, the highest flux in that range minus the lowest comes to 2.4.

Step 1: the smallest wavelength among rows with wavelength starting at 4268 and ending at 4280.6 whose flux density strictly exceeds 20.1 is 4268.31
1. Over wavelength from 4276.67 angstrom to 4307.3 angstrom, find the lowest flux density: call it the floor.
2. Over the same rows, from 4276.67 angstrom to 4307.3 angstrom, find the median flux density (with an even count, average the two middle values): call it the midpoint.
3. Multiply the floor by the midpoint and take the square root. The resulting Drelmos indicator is 16.0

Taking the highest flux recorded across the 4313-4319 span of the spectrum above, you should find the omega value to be 22.46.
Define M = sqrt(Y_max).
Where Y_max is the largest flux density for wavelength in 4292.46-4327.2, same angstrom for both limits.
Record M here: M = 4.74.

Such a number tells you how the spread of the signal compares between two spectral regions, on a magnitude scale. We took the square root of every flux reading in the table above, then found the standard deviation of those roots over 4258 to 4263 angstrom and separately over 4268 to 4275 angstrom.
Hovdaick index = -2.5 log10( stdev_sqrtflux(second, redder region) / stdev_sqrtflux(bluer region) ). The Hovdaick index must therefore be -1.0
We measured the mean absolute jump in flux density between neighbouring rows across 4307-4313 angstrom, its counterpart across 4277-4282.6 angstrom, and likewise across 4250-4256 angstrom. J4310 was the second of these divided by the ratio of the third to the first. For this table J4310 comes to 3.2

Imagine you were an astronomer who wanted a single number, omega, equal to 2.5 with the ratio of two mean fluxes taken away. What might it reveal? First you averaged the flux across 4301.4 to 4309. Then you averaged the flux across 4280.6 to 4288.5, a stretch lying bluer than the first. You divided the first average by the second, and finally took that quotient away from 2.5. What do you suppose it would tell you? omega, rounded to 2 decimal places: 1.73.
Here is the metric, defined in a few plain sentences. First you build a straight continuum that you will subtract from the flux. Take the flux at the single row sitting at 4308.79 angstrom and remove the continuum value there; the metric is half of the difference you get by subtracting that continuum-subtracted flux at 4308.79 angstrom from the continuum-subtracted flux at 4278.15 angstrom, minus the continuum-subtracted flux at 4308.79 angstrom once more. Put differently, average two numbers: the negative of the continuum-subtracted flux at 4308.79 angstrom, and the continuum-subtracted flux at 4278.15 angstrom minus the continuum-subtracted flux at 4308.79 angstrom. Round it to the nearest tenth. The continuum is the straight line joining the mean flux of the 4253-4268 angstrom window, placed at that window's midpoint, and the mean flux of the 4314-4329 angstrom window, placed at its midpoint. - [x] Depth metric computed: 6.5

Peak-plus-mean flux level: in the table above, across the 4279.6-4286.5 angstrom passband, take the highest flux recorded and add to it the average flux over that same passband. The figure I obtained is 40.3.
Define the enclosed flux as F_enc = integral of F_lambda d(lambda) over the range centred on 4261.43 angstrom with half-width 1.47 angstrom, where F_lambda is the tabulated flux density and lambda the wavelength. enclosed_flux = 60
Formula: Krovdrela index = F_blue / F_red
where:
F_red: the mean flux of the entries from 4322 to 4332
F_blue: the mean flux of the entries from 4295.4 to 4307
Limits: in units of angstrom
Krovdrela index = 0.77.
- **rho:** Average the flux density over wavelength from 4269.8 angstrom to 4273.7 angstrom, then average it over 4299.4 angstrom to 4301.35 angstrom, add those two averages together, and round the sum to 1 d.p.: 34.6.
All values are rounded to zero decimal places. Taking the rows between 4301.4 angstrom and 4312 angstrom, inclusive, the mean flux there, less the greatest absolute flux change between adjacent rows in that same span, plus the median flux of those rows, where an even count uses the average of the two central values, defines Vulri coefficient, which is 29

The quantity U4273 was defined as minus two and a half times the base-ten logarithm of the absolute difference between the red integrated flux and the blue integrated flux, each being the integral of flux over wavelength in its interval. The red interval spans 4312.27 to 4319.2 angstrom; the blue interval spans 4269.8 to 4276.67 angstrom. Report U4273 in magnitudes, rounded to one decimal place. -3.2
